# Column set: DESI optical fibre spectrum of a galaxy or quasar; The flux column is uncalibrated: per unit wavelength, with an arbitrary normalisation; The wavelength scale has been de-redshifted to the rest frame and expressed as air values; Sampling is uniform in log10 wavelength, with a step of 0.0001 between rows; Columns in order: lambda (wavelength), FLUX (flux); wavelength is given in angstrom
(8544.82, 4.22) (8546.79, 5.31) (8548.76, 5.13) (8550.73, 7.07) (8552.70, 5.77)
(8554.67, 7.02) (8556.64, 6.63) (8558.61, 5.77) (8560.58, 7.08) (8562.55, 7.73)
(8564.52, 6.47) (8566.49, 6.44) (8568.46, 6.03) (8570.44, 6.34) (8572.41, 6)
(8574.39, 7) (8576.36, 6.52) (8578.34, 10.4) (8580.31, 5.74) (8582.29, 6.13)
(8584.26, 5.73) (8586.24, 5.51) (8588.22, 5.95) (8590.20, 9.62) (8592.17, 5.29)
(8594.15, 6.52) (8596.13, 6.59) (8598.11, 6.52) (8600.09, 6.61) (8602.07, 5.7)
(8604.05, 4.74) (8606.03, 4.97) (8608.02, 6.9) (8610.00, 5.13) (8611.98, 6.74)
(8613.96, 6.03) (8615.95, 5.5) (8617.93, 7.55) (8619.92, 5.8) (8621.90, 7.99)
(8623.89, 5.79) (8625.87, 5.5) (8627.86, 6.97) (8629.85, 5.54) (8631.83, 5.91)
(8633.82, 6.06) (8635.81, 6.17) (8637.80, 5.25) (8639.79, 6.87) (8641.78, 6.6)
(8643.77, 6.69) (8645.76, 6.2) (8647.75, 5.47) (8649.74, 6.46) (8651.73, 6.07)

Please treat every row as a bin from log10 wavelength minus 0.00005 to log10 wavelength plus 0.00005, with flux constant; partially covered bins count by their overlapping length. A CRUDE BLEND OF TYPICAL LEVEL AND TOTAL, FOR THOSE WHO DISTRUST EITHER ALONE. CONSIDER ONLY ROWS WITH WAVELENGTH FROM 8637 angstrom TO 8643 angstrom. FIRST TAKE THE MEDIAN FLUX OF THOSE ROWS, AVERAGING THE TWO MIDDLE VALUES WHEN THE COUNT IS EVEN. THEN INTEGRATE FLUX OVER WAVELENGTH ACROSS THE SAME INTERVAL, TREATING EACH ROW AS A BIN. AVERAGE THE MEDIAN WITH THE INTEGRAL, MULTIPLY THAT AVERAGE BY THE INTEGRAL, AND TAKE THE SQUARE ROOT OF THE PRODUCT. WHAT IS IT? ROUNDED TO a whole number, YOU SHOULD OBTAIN 29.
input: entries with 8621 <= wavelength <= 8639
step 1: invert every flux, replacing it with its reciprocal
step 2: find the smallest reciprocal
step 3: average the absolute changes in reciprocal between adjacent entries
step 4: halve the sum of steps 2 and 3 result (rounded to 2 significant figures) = 0.074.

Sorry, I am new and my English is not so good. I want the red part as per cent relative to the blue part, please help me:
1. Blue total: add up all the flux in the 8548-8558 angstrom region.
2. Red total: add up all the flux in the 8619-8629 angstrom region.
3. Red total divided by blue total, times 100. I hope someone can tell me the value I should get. 101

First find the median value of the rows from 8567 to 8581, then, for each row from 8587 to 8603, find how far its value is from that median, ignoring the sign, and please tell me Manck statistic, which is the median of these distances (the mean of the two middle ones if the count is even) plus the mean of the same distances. 1.11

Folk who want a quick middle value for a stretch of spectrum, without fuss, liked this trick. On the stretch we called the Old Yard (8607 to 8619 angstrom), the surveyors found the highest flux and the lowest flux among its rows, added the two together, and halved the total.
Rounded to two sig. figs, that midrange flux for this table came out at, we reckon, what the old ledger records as 6.3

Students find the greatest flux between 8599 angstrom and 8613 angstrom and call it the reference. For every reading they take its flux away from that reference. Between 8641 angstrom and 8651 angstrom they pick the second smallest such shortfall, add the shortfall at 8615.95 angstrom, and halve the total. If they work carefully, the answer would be 0.85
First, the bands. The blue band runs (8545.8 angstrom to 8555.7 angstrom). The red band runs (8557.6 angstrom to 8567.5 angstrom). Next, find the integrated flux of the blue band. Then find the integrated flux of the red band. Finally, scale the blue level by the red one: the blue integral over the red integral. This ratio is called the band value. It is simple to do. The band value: 0.904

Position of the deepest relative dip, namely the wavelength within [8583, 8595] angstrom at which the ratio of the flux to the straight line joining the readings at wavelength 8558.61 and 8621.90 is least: 8592.17 angstrom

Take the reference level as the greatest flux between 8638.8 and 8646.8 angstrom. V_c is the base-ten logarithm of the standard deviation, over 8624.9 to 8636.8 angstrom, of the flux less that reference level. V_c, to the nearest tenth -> -0.3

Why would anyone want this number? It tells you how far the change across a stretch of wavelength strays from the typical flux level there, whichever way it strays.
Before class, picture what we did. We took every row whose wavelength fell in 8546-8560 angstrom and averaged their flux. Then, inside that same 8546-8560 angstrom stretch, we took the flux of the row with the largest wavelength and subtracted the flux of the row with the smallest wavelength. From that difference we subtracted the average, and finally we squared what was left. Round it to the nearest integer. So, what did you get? 32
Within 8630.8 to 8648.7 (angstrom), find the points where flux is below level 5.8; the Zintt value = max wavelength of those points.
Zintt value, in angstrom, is 8647.75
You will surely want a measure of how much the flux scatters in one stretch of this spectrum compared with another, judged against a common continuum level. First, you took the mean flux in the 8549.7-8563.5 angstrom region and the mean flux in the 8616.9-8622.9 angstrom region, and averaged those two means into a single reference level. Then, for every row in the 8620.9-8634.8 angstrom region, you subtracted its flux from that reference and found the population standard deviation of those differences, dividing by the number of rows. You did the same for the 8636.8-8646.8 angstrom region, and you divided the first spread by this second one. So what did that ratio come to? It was 1.46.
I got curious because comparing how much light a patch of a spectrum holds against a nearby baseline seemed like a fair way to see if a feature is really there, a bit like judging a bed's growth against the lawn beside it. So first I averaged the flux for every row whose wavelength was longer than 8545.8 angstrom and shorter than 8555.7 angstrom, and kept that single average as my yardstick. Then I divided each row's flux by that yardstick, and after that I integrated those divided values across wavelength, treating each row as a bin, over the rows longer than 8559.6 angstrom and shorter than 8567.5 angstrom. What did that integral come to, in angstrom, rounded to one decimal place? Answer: 9.0 angstrom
